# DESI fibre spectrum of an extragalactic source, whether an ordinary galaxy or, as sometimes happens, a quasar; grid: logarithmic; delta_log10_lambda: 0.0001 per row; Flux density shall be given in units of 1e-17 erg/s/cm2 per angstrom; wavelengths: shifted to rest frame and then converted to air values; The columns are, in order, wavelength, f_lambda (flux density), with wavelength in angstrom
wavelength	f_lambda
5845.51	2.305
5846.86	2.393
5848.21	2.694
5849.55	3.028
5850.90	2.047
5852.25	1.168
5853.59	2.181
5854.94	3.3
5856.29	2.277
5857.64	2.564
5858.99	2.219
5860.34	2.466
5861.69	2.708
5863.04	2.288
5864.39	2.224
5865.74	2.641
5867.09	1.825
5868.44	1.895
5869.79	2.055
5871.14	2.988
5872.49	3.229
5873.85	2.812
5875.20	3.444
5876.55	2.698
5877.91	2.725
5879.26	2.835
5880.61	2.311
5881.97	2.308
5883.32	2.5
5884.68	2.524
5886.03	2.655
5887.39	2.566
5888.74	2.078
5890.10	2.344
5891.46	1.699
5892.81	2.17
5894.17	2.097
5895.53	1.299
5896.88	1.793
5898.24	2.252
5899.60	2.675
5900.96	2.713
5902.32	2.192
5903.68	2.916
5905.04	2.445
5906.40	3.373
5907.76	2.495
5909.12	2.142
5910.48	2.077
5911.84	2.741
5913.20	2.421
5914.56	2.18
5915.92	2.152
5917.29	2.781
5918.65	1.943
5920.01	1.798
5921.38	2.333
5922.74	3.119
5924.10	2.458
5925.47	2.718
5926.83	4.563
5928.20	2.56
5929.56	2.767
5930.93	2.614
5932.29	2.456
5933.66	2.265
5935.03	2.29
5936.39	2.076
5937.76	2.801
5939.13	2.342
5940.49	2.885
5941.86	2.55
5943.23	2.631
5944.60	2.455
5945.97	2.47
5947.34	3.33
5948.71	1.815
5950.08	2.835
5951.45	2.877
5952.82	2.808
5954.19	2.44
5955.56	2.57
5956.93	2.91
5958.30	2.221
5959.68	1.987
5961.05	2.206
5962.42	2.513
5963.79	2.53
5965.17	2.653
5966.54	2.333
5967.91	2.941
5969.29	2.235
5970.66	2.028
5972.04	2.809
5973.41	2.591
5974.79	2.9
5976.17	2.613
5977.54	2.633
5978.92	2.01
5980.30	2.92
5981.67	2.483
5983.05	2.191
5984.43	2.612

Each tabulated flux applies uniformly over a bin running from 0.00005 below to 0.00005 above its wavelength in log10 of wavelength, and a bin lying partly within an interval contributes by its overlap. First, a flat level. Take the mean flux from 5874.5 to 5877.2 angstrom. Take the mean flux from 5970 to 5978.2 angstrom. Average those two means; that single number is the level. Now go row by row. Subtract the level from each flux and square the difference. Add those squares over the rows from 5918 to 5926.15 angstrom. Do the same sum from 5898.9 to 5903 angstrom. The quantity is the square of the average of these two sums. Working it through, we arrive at 2.0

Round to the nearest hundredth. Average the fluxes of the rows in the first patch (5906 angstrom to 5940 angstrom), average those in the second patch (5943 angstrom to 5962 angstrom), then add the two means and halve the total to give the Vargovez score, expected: 2.54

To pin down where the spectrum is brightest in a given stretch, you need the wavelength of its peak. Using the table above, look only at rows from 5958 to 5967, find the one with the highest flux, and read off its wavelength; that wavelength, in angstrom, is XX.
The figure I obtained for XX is 5965.17 angstrom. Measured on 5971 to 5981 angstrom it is 5980.30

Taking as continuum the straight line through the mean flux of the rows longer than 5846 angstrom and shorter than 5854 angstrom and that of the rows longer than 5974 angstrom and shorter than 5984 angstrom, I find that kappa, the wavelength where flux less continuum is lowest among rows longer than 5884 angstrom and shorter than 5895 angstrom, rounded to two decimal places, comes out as 5891.46 angstrom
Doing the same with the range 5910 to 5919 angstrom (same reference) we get 5918.65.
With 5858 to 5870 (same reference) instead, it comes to 5867.09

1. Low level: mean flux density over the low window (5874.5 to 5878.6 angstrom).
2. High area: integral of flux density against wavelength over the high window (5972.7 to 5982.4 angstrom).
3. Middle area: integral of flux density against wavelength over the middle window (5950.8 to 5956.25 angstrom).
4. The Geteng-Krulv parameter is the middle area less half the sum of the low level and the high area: 1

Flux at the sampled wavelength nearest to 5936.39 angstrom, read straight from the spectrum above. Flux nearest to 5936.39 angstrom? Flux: 2.076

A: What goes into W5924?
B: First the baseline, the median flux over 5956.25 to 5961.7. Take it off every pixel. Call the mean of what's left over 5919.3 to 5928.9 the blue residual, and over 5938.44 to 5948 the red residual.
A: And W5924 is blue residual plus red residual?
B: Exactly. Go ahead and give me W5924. 1.0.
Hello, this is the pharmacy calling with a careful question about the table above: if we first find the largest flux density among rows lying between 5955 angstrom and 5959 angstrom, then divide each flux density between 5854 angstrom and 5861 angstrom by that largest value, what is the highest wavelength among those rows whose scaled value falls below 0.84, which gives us 5858.99 angstrom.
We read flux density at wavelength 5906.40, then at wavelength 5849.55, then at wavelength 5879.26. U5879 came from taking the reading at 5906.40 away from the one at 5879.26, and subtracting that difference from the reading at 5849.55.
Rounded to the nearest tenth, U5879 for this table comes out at 3.6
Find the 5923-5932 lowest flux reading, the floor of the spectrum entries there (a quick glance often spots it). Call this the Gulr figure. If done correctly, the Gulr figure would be 2.458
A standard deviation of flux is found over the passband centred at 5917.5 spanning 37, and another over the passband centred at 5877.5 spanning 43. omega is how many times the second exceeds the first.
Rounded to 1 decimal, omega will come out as 0.8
